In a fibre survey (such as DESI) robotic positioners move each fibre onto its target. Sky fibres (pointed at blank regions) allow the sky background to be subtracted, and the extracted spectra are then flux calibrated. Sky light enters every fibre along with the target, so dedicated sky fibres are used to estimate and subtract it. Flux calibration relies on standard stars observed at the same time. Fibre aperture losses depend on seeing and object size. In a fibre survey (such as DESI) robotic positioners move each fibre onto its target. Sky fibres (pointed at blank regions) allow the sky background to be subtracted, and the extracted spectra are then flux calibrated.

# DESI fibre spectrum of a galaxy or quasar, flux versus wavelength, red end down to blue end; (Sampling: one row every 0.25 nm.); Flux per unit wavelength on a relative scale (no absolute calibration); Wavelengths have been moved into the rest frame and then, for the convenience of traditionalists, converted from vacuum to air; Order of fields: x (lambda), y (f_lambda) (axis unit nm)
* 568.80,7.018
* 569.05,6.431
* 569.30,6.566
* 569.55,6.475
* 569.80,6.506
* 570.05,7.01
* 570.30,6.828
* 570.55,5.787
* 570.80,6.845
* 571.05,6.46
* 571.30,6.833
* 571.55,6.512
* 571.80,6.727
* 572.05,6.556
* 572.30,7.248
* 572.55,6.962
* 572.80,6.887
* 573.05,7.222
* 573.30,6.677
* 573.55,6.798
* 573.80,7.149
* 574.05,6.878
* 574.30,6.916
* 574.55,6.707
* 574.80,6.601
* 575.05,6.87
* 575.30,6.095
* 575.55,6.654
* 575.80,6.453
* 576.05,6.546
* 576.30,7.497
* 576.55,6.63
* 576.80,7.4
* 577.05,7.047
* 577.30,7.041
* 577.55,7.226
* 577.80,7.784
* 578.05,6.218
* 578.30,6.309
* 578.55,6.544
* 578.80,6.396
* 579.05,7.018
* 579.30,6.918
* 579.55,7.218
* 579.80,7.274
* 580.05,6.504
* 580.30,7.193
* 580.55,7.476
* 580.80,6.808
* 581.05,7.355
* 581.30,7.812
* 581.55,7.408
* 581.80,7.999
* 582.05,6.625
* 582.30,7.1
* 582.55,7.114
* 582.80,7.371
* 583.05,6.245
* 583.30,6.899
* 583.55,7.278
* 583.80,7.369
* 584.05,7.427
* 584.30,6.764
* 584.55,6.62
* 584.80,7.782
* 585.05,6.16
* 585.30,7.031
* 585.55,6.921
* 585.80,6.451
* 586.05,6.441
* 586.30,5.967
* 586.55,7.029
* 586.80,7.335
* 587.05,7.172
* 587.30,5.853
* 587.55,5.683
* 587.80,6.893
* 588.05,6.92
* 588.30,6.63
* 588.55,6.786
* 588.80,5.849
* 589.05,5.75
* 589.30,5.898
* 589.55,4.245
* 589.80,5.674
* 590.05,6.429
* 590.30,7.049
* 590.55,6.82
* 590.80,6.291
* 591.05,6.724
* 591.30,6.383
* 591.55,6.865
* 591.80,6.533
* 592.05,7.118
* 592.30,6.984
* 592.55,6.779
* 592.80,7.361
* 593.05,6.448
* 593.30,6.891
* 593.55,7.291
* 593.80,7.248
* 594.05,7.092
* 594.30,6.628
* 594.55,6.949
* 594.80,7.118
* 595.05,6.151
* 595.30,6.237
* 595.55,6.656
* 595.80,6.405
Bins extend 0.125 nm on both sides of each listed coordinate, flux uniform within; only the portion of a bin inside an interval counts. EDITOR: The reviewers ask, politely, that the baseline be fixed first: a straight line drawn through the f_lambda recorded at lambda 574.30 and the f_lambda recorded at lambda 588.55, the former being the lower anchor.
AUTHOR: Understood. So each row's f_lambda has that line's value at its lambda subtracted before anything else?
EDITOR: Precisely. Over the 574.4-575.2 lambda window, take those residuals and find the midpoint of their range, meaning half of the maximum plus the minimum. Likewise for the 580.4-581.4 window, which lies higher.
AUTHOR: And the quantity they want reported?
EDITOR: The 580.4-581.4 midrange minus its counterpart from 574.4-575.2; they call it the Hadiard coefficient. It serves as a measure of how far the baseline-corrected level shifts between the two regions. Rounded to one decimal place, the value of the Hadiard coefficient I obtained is 0.6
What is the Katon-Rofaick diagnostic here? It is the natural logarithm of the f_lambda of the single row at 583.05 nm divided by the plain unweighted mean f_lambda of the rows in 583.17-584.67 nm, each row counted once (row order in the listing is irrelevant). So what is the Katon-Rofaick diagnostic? -0.12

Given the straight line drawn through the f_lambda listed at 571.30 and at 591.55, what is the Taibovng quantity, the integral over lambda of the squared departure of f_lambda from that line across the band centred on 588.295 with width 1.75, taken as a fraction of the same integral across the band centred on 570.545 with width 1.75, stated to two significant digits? 2.7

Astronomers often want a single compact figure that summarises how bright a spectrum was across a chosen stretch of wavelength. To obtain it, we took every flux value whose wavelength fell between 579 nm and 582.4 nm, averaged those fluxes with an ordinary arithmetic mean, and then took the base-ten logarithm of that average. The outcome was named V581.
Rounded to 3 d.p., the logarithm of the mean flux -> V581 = 0.857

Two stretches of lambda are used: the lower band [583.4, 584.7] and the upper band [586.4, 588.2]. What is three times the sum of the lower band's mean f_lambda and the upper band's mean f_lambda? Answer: 41.4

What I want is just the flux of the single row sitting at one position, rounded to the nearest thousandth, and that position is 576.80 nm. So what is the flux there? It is 7.400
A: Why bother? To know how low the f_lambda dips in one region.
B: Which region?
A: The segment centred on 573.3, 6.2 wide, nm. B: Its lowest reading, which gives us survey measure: 5.787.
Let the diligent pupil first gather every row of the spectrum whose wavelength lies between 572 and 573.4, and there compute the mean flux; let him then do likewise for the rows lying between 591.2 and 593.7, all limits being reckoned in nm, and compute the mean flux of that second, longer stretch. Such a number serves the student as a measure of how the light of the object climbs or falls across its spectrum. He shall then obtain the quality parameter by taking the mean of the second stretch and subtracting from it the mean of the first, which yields -0.1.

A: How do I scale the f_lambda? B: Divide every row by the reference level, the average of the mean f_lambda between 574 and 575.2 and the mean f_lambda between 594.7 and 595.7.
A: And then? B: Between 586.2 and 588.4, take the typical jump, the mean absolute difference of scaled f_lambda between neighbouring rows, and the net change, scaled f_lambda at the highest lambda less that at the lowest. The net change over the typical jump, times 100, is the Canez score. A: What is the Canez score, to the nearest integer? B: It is 117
